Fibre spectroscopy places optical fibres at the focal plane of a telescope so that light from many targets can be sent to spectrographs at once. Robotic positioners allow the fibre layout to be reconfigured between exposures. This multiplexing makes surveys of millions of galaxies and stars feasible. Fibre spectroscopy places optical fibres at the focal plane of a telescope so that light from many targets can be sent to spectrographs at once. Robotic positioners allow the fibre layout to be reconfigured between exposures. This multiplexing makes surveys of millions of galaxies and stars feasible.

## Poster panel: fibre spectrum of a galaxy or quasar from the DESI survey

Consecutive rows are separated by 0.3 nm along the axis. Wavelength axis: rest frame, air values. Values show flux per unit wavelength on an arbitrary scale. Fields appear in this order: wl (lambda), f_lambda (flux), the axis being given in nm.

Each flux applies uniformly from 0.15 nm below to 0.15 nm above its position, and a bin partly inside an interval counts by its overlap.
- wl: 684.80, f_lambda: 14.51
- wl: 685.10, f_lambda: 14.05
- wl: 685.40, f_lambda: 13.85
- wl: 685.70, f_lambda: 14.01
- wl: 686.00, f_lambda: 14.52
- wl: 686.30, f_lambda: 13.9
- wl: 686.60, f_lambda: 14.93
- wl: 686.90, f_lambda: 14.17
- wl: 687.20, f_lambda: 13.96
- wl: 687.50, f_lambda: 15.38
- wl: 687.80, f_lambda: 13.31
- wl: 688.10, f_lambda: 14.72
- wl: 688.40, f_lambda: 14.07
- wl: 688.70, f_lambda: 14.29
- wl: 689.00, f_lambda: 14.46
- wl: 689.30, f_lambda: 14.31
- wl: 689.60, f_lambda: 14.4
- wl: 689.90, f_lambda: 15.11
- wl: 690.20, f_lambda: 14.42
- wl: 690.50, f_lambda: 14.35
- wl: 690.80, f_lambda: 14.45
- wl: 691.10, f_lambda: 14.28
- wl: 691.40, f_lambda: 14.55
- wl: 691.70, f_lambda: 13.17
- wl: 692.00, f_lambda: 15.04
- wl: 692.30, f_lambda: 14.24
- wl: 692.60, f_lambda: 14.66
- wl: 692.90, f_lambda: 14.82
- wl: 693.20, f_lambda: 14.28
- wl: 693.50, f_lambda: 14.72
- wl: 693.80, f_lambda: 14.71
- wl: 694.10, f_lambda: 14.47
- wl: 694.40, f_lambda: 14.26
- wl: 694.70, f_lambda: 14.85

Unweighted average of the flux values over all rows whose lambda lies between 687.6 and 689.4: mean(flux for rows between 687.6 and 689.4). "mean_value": 14.2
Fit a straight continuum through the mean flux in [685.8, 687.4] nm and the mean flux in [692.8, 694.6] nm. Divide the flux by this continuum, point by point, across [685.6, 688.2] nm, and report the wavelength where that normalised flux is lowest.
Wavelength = 687.80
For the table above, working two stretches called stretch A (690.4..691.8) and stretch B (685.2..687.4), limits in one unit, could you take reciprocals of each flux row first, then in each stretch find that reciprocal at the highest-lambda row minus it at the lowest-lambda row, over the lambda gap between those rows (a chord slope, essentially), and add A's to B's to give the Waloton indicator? 0.005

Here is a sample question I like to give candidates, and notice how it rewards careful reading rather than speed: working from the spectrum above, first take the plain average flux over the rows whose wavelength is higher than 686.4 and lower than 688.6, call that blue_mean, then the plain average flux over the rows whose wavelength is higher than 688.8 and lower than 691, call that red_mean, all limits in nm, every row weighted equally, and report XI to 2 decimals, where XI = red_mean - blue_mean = 0.14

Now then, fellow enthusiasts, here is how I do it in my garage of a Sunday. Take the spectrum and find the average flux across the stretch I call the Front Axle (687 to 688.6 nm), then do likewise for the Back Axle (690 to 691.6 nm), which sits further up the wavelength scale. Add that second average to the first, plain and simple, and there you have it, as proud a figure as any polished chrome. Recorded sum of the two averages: 28.7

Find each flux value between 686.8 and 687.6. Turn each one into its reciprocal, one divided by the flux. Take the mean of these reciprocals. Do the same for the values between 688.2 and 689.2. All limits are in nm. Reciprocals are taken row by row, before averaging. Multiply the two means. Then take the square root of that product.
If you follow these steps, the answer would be 0.0696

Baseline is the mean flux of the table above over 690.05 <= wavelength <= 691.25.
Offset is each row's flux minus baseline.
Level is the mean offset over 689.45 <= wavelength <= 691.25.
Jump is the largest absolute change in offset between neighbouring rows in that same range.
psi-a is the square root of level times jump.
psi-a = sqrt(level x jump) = 0.30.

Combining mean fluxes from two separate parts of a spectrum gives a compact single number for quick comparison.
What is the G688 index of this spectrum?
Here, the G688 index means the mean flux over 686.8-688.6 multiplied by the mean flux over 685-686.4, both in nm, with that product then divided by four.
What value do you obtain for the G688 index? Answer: 50.2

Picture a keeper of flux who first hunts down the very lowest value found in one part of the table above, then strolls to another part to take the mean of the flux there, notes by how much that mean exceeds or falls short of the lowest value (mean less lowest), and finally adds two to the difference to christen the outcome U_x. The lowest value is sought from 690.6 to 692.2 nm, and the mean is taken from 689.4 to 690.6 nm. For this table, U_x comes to 3.40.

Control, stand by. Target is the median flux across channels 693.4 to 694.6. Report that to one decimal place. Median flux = 14.6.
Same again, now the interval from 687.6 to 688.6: 14.1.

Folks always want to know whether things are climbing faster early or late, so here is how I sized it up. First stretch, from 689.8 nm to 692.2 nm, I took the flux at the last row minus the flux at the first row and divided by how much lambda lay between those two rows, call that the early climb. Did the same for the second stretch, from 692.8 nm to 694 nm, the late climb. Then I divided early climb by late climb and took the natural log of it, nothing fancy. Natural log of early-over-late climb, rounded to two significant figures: -1.3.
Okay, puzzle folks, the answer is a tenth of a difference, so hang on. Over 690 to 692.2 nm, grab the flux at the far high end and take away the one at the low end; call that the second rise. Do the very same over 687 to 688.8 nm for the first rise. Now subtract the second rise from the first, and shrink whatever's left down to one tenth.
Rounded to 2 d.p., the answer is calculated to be -0.03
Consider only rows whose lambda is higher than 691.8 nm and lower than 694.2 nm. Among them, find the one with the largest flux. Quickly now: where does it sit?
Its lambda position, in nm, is 692.00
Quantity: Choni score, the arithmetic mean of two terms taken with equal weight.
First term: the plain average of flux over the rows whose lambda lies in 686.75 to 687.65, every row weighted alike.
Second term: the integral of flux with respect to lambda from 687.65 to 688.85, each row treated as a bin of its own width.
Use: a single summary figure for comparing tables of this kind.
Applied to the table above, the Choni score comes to 16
